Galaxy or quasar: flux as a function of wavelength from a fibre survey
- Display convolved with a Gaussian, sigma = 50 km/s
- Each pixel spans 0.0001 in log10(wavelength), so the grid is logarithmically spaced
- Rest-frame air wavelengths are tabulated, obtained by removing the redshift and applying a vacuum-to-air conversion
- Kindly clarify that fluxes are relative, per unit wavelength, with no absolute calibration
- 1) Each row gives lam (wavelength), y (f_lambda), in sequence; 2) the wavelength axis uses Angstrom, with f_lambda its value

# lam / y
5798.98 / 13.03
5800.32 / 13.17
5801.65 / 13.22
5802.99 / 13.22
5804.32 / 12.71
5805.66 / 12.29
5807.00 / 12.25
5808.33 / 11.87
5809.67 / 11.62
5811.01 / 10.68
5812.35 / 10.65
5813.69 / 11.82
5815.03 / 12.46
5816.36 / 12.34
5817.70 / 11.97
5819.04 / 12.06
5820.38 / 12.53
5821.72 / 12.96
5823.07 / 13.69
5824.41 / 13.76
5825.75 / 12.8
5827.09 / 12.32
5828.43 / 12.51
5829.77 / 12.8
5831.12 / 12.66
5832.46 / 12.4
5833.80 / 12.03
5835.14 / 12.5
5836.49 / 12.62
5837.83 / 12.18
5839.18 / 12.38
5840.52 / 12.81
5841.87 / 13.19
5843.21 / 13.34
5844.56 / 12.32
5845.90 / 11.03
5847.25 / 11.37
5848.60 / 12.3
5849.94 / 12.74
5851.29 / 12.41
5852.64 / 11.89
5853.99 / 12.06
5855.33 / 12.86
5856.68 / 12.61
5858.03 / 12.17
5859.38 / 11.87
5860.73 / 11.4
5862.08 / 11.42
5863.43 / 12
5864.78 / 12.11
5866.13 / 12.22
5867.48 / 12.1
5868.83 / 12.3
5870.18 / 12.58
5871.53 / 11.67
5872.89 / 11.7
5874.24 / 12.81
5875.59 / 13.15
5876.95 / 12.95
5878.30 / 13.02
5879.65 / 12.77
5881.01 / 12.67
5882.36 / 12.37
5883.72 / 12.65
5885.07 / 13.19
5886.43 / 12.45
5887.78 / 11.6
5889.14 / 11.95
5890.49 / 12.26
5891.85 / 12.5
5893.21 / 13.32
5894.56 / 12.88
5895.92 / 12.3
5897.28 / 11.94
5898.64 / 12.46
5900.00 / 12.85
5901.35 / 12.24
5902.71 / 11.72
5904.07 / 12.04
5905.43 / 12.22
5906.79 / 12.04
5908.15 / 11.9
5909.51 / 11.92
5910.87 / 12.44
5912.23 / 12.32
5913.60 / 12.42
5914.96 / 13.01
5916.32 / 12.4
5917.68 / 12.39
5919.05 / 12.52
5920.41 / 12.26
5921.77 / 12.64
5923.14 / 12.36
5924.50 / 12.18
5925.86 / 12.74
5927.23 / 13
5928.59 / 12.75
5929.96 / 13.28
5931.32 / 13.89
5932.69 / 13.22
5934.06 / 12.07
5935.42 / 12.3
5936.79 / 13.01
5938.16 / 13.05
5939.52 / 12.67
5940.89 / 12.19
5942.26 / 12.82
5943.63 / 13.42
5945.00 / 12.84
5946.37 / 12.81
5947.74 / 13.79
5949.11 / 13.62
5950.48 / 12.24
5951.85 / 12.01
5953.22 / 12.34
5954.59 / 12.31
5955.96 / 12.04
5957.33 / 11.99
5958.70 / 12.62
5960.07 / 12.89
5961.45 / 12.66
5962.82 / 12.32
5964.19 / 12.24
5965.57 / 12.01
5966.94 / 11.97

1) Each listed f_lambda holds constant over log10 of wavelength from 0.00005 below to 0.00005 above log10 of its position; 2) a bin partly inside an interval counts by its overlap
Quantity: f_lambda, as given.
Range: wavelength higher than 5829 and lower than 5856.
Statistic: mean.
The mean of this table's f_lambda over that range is 12.4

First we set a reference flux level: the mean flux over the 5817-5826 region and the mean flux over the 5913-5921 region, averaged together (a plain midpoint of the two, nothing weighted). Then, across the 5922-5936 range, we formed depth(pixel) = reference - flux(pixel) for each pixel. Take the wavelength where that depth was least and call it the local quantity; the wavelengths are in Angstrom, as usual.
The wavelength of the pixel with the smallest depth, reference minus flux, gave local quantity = 5931.32 Angstrom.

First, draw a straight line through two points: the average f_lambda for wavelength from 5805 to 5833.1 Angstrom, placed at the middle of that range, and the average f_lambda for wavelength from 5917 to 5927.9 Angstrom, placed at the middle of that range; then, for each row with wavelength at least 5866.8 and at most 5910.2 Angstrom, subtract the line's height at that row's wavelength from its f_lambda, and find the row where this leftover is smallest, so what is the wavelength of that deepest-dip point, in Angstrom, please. 5887.78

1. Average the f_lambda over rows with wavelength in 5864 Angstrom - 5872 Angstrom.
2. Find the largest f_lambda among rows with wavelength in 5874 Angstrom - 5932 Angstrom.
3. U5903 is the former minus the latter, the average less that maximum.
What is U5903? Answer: -1.7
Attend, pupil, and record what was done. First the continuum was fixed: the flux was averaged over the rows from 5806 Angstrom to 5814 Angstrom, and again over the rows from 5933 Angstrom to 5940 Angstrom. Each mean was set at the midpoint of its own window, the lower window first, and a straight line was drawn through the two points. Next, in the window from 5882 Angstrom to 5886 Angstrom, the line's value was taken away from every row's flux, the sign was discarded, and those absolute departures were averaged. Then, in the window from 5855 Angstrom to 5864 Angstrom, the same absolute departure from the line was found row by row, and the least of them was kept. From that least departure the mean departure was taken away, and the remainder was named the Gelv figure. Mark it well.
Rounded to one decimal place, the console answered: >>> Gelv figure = -0.6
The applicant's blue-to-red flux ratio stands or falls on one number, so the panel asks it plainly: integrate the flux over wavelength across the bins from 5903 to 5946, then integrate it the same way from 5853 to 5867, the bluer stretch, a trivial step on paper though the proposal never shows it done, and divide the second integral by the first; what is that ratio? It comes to 0.31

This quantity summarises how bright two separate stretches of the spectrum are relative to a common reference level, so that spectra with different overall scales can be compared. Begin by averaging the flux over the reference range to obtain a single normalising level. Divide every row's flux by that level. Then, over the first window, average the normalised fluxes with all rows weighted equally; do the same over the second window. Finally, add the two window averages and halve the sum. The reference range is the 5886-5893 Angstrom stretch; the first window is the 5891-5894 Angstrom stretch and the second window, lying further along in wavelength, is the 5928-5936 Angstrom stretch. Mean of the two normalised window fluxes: 1.06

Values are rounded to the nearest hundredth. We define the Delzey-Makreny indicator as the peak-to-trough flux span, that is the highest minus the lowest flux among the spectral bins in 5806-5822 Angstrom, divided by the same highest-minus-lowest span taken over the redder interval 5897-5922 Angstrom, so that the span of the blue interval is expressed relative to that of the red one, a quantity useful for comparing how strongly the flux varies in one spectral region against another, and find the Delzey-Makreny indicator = 1.79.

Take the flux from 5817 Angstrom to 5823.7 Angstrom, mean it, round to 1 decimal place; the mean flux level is 12.6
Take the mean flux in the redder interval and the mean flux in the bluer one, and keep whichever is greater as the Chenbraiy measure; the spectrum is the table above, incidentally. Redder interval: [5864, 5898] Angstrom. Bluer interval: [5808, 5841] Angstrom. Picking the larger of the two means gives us 12.46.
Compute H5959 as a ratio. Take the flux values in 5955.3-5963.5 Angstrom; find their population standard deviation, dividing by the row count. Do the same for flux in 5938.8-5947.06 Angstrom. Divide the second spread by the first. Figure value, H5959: 1.1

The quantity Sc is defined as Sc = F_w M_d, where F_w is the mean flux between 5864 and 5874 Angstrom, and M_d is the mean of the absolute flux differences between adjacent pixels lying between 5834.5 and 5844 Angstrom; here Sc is 3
